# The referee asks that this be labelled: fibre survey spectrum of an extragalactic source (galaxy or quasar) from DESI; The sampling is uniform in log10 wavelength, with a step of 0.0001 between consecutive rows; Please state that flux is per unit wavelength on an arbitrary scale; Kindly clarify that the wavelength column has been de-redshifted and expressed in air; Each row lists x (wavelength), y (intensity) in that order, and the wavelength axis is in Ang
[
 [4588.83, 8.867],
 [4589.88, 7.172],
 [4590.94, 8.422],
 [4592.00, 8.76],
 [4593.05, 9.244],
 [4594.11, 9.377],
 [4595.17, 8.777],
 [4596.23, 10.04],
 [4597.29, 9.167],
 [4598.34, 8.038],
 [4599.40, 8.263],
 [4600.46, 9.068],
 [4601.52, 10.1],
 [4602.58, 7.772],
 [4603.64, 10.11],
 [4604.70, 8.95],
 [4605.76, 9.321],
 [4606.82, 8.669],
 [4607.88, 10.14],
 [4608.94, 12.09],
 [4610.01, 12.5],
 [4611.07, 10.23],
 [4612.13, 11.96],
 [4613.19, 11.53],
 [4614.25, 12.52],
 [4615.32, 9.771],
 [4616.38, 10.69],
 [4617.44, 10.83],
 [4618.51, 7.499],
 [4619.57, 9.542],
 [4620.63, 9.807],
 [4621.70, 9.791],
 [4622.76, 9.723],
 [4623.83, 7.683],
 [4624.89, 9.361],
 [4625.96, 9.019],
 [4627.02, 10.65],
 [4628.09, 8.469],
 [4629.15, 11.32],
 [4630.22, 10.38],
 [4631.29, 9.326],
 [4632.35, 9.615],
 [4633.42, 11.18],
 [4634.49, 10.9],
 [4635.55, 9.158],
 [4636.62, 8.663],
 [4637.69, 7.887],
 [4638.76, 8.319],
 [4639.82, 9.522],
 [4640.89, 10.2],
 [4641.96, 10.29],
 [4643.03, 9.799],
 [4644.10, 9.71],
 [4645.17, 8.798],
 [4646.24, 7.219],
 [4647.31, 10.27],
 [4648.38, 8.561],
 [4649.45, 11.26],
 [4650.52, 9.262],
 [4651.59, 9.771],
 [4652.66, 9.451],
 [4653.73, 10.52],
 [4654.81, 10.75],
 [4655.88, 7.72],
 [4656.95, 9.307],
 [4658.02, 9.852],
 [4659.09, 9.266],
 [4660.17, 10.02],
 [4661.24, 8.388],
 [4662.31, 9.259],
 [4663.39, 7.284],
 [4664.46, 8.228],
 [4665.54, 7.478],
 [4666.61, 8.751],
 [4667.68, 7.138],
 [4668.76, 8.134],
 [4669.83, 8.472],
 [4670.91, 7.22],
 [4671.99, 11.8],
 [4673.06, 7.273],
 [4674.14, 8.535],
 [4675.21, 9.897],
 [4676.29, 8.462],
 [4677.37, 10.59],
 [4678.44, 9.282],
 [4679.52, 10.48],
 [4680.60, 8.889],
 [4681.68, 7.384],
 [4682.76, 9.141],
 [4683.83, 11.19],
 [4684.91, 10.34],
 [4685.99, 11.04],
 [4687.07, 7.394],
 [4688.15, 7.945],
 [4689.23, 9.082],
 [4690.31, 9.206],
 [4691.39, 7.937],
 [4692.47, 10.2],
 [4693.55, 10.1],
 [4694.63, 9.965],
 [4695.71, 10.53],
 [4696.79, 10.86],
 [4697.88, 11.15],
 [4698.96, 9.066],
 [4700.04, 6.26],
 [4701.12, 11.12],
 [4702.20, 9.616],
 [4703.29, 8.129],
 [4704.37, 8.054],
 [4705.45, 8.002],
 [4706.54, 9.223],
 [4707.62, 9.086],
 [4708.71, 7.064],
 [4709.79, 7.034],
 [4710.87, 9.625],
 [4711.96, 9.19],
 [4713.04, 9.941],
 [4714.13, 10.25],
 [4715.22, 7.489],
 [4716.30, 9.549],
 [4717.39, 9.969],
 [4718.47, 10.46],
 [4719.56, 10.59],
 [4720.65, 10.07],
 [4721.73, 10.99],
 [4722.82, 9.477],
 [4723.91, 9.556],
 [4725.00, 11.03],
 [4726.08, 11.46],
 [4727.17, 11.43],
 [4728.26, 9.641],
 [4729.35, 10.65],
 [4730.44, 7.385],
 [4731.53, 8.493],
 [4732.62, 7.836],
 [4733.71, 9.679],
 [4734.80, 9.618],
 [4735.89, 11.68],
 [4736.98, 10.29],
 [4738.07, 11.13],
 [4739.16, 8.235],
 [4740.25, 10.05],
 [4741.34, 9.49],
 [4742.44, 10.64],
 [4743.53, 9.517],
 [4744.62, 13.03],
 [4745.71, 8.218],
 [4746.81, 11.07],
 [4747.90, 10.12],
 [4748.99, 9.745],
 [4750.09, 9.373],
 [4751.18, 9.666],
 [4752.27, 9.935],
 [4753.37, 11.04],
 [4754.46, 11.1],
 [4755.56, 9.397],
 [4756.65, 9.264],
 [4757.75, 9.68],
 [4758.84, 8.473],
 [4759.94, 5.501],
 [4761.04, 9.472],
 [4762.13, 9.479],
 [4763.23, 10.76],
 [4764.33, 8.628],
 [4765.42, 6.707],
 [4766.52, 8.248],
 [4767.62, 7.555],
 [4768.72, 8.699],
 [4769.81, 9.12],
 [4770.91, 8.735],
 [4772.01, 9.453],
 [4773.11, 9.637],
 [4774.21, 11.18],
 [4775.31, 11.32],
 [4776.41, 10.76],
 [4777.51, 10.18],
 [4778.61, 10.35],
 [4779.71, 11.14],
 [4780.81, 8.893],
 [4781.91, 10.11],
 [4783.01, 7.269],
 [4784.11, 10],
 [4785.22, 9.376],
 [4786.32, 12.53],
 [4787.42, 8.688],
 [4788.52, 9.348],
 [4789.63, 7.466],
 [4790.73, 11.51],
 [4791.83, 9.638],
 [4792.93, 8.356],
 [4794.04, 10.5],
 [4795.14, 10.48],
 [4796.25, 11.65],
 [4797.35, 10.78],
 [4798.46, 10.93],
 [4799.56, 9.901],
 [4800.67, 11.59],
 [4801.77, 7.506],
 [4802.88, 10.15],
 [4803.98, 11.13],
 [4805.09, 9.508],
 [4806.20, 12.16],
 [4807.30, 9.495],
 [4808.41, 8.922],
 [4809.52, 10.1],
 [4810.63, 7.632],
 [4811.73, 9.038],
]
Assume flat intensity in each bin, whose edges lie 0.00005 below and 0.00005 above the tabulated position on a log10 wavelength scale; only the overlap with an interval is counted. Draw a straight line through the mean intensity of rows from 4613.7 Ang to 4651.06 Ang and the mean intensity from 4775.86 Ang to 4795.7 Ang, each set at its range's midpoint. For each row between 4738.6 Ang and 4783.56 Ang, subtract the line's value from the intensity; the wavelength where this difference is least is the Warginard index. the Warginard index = 4759.94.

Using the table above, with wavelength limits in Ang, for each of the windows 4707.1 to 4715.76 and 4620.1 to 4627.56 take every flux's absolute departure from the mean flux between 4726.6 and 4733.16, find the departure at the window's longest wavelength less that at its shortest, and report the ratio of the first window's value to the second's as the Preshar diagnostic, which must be 1.9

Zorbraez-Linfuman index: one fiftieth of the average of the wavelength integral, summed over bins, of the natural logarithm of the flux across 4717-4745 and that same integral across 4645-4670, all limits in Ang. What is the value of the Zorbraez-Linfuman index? 1.2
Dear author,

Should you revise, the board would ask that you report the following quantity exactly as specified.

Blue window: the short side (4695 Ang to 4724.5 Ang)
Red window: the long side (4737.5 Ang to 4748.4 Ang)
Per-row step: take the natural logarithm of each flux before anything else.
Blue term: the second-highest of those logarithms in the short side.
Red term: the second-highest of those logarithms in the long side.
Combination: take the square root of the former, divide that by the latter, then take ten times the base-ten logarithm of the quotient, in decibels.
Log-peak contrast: -1.911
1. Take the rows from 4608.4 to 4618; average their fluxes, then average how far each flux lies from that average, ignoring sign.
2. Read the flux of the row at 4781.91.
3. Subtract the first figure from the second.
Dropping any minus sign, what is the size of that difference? 9.3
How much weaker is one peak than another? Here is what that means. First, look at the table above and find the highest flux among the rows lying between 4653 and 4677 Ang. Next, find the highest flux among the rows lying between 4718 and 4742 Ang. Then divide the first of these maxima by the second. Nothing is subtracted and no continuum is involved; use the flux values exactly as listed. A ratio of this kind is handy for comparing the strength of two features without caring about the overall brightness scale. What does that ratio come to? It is 1.01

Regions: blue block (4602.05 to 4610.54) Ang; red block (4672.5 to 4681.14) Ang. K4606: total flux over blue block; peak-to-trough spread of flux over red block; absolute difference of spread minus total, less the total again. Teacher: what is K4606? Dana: -3.3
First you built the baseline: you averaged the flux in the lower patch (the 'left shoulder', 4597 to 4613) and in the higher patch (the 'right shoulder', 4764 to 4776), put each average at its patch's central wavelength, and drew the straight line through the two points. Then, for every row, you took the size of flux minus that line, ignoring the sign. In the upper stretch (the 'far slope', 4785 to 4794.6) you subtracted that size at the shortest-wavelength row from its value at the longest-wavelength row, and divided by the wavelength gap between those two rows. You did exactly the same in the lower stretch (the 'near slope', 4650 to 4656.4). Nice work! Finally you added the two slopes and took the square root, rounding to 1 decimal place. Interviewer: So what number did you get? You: 0.6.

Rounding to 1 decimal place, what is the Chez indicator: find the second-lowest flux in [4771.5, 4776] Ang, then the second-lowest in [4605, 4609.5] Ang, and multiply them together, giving 89.8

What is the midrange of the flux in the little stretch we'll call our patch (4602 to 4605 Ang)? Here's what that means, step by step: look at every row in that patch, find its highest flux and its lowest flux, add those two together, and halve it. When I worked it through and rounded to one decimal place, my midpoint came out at 8.9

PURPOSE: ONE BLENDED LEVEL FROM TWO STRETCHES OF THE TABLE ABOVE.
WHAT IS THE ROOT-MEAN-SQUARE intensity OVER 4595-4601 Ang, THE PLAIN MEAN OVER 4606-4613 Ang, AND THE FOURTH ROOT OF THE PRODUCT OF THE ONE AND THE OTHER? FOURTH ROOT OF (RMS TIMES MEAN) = 3.14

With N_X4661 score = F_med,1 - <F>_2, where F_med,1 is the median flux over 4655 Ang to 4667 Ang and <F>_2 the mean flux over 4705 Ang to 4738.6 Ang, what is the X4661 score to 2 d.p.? -0.86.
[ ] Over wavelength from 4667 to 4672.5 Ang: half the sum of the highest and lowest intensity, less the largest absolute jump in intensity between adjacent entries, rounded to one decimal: 4.9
